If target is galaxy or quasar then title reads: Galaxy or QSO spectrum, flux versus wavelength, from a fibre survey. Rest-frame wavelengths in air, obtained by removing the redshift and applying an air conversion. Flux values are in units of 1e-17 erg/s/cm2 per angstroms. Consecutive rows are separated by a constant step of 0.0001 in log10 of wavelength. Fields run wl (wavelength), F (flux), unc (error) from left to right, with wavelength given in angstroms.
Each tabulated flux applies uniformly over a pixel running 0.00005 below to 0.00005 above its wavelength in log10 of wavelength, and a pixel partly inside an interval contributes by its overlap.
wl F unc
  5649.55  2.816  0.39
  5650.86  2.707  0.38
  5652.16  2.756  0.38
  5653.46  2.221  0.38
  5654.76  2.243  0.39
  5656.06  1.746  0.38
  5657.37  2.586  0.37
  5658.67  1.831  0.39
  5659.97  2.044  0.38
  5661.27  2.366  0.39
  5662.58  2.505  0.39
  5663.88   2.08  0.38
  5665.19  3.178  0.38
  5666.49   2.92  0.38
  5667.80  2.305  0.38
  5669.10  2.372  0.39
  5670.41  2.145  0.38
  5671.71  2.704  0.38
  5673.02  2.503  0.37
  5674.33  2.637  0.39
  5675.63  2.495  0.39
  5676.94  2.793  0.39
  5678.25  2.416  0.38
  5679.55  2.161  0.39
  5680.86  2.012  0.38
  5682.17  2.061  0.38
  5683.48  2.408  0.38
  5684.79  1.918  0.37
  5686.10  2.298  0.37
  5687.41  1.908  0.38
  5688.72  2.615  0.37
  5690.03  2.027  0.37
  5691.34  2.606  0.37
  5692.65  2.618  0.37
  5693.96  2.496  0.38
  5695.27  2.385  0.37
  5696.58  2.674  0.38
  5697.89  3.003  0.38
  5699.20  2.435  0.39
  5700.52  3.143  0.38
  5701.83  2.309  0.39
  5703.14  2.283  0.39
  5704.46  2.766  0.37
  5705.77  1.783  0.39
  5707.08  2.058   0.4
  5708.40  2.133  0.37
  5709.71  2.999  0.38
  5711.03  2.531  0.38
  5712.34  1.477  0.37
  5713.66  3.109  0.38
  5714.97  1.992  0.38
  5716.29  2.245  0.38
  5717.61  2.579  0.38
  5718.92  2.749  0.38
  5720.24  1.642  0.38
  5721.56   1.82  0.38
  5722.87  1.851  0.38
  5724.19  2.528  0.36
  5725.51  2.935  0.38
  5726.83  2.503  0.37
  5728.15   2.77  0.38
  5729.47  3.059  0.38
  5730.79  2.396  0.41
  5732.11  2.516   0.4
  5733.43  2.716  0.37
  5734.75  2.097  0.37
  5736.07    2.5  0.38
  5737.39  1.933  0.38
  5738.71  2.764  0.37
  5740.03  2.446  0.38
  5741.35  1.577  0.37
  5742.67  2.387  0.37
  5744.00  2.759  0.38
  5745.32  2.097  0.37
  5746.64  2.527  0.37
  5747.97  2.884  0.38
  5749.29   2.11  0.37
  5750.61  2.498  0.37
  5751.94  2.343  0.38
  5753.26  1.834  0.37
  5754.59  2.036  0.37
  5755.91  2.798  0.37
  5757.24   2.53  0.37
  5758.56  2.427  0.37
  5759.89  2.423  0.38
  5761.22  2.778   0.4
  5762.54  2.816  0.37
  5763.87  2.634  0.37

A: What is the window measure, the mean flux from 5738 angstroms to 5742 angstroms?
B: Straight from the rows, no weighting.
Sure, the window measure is 2.26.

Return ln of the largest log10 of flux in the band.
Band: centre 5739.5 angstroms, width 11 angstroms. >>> -0.817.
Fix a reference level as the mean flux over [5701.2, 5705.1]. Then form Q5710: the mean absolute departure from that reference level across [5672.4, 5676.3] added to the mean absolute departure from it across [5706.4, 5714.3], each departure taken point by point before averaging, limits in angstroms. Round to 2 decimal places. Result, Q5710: 0.59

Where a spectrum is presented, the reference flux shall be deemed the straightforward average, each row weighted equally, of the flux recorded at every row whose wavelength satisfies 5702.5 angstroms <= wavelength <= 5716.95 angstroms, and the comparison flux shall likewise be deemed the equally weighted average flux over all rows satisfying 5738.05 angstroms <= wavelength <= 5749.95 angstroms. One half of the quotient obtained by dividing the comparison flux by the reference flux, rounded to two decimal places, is 0.52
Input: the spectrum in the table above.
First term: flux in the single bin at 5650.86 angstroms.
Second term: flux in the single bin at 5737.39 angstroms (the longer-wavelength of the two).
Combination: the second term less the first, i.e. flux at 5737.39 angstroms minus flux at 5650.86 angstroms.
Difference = -0.8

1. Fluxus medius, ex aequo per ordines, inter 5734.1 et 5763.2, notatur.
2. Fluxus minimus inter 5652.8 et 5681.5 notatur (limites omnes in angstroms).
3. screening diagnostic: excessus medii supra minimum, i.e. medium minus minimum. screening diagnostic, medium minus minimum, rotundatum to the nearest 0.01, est 0.64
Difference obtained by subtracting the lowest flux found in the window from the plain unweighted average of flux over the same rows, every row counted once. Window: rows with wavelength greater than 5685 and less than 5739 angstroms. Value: 0.94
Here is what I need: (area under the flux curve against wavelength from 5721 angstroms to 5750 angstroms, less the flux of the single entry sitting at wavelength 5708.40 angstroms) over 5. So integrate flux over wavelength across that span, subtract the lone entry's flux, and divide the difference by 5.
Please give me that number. 13.6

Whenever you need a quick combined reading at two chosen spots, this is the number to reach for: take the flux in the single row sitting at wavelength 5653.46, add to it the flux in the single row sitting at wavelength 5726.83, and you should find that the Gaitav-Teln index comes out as 4.7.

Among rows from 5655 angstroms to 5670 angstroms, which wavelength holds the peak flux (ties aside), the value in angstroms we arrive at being 5665.19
